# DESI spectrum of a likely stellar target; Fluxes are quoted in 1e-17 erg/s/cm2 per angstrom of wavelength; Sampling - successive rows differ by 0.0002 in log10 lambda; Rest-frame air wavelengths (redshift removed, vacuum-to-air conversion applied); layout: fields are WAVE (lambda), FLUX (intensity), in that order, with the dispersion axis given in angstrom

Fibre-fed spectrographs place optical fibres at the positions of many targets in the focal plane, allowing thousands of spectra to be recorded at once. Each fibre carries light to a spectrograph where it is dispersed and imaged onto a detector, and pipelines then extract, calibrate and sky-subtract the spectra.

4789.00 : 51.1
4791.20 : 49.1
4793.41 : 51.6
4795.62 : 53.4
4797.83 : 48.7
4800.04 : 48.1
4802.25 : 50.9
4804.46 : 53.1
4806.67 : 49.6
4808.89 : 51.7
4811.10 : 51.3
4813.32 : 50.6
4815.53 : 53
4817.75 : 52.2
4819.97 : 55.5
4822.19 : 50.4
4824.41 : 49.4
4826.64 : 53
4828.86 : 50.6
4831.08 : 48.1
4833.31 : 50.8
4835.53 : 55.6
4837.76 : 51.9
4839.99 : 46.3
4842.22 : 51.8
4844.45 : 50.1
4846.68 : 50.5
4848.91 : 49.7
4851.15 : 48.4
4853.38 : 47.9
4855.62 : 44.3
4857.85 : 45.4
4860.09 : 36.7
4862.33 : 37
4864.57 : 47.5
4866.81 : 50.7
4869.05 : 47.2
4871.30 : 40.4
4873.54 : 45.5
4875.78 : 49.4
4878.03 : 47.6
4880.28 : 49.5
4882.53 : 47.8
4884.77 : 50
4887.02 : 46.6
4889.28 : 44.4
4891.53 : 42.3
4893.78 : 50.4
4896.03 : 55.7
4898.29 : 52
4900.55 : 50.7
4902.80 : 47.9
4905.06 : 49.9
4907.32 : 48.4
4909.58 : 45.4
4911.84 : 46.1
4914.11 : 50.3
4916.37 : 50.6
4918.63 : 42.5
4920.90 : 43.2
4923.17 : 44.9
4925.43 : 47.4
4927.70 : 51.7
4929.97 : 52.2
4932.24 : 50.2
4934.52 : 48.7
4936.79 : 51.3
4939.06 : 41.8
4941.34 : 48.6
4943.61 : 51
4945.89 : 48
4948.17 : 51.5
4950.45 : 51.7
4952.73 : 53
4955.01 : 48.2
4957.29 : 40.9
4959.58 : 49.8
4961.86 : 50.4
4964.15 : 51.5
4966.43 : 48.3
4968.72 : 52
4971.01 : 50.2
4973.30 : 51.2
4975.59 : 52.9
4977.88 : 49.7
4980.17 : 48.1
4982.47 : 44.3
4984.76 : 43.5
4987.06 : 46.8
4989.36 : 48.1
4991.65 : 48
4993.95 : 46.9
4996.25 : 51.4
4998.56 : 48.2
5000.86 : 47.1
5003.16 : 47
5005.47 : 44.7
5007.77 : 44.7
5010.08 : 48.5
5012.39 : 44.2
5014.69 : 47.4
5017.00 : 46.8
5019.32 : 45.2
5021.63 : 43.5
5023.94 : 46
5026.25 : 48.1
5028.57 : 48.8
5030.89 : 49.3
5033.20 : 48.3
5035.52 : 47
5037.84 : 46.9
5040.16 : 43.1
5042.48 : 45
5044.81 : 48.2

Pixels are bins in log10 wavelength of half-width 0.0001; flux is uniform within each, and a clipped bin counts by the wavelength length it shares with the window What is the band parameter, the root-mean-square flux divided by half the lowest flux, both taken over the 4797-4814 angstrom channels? 2.10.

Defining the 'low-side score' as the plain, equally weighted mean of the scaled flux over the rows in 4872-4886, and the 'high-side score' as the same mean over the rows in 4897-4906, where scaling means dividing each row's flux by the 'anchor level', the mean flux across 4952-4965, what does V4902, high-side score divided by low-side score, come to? 1.04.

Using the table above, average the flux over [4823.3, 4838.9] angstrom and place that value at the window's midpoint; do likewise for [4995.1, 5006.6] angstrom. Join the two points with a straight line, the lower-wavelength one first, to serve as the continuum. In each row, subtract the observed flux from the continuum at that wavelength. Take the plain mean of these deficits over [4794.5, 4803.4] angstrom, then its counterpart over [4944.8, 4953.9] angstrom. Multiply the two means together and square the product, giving 16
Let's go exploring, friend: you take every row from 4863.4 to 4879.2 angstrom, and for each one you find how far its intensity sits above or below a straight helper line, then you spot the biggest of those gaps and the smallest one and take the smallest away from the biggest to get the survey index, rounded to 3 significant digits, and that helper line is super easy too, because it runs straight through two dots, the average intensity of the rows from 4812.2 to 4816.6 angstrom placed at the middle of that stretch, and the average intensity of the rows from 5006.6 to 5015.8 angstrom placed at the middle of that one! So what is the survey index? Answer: 10.2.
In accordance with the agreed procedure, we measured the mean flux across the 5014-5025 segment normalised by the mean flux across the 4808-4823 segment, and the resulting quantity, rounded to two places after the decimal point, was 0.88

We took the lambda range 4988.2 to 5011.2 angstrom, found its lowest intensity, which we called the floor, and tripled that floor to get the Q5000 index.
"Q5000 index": 134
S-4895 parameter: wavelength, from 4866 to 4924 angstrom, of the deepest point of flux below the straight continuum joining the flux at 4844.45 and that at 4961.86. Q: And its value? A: 4871.30 angstrom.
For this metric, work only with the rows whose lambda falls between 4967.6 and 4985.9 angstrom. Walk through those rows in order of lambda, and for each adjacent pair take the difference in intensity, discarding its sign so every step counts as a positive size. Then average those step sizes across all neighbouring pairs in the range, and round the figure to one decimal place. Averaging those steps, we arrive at 2.0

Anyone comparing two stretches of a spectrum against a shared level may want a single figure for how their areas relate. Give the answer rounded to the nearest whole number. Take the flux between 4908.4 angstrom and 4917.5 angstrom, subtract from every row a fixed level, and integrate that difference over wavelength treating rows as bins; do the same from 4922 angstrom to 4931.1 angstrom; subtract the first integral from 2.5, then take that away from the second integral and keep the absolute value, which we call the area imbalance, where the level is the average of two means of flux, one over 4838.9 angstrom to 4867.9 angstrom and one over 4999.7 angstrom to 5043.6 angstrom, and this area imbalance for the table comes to 35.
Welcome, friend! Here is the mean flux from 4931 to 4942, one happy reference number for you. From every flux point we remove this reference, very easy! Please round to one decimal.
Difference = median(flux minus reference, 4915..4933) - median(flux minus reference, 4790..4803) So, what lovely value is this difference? -1.2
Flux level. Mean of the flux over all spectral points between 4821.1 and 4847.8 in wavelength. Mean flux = 50.7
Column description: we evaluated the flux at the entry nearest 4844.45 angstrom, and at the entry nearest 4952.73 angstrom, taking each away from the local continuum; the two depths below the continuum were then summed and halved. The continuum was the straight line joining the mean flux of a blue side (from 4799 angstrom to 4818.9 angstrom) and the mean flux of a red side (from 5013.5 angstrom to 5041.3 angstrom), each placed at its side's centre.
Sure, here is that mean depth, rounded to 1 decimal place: -2.2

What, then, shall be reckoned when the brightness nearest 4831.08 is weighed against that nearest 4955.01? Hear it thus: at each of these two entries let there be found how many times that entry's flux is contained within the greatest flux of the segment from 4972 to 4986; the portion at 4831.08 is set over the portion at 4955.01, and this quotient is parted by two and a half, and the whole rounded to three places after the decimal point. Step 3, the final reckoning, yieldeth 0.401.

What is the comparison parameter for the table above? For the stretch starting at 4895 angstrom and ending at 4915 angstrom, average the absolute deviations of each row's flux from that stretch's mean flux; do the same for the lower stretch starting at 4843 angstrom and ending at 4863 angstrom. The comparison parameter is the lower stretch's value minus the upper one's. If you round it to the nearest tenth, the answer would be 1.8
